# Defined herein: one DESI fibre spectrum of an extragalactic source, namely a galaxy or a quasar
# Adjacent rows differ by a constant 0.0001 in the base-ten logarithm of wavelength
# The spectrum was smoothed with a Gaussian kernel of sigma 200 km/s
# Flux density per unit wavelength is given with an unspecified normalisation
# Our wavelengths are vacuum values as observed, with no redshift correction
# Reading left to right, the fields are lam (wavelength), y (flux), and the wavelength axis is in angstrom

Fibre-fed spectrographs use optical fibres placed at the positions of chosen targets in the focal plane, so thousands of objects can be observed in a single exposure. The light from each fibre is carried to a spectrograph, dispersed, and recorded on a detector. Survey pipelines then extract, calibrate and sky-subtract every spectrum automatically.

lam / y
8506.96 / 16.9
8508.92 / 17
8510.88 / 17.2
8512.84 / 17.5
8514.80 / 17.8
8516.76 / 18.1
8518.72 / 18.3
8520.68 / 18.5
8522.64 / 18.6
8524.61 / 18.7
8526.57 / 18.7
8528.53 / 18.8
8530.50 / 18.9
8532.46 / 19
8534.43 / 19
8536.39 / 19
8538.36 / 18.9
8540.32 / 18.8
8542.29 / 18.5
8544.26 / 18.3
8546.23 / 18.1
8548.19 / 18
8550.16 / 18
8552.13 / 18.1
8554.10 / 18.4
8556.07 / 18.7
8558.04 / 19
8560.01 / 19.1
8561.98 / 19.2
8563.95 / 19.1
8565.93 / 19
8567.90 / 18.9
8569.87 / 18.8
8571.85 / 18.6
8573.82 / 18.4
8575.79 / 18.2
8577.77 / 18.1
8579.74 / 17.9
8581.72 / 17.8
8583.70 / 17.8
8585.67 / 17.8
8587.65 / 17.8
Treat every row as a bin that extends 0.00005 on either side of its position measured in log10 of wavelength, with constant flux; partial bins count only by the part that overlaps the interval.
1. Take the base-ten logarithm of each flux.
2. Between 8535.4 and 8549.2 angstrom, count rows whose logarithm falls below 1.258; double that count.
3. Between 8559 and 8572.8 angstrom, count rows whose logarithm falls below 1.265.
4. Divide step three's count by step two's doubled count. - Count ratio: 0.0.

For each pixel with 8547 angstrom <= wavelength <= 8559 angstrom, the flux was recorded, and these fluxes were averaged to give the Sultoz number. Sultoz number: 18.4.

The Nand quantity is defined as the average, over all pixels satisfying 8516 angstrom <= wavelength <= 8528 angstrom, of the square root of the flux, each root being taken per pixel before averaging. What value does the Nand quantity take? 4.30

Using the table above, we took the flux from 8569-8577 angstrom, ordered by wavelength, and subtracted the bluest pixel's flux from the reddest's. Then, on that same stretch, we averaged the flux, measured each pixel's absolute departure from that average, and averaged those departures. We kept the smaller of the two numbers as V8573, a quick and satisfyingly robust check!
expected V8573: -0.60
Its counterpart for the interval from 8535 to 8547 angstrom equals -0.90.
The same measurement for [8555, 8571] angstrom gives 0.10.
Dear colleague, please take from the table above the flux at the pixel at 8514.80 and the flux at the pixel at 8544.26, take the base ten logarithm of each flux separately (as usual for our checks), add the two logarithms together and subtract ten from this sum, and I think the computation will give -7.49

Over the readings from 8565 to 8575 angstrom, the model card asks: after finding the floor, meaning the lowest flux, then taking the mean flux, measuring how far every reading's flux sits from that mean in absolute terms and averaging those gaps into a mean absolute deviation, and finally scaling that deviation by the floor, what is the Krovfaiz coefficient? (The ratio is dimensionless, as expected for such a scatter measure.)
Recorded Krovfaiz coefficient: 0.0104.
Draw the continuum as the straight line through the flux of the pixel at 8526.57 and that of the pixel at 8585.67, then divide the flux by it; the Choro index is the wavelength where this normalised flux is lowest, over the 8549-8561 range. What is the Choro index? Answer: 8550.16 angstrom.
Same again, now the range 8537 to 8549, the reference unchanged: 8548.19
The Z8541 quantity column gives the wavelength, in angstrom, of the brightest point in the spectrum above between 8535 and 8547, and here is 8536.39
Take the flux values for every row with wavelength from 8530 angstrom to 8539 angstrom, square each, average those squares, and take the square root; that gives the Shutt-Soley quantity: 19.0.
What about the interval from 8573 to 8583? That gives 18.1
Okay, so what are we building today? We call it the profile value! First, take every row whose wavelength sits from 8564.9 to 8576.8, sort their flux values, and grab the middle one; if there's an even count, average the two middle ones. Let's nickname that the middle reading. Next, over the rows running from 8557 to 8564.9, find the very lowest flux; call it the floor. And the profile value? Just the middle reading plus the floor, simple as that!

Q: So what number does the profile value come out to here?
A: 37.7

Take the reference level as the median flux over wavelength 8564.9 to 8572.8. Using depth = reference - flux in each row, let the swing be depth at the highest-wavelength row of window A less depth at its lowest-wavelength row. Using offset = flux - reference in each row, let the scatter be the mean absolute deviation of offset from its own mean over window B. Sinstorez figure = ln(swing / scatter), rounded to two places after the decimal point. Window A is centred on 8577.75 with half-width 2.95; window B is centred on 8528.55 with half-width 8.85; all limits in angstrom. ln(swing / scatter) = 0.66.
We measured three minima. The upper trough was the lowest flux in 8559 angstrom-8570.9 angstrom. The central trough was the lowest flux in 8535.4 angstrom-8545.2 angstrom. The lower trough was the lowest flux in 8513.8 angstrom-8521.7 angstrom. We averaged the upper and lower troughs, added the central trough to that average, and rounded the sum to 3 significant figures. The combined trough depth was 36.6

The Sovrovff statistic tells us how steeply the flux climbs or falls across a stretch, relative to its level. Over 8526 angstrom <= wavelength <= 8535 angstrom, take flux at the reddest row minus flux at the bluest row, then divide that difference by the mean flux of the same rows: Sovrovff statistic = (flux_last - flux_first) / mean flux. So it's 0.016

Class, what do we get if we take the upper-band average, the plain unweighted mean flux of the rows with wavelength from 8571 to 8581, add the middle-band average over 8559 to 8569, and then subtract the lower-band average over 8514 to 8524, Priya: 19.0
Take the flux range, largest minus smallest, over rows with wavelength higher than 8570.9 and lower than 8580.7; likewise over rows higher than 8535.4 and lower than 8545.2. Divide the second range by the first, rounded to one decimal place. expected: 1.0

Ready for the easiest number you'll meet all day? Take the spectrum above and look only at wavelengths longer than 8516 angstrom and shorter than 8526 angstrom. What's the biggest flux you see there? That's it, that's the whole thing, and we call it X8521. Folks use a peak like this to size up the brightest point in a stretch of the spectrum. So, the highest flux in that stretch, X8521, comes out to 18.7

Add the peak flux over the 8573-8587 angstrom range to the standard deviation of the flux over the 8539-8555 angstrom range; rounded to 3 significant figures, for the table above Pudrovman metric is 18.7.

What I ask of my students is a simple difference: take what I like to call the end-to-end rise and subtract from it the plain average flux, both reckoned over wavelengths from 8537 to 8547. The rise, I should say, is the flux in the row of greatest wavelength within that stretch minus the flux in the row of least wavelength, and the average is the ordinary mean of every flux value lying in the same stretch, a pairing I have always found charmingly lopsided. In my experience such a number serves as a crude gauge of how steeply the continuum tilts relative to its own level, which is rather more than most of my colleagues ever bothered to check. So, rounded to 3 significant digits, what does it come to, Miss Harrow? -19.3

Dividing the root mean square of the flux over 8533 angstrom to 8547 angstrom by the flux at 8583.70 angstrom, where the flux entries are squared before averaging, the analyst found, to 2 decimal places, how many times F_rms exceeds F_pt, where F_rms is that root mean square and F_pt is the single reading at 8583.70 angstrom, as 1.05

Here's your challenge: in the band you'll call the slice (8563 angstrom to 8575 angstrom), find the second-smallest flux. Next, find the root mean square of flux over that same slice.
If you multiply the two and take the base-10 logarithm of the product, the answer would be 2.54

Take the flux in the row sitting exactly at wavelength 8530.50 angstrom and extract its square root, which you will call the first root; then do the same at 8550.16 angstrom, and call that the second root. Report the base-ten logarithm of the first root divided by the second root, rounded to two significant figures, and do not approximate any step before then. 0.011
